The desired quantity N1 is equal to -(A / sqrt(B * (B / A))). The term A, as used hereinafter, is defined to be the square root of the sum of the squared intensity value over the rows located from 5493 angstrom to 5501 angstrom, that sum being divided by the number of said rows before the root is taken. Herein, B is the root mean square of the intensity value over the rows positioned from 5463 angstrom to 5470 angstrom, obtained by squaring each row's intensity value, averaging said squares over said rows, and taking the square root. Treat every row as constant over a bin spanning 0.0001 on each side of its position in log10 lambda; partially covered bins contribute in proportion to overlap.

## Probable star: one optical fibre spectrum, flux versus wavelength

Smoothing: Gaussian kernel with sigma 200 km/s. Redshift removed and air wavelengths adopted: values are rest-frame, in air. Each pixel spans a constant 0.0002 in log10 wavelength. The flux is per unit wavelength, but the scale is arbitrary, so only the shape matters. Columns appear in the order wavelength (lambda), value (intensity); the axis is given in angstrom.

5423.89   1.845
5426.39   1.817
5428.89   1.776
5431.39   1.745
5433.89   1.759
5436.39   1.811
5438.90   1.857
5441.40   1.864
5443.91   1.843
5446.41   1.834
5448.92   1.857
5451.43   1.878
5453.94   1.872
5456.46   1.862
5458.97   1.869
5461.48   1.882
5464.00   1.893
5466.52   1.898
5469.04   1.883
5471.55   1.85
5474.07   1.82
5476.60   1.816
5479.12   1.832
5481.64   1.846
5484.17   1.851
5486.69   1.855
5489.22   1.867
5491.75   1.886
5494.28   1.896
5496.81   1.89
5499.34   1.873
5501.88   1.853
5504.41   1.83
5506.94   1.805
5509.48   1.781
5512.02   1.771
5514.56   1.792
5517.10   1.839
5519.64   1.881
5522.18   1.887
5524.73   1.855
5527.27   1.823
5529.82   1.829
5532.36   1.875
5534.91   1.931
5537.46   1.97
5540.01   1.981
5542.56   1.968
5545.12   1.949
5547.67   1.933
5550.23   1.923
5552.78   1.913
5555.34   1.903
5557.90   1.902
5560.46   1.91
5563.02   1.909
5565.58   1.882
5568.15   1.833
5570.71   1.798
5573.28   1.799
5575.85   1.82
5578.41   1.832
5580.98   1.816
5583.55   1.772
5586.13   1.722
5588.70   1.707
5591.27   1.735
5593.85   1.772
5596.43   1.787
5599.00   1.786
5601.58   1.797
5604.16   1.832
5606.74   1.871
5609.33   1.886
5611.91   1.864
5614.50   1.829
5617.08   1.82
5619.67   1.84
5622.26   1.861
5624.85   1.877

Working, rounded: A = 1.89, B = 1.89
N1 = -1.37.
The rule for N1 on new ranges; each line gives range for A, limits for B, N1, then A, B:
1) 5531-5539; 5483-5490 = -1.44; 1.93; 1.86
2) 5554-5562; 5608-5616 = -1.41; 1.91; 1.86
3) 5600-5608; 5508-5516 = -1.39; 1.83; 1.78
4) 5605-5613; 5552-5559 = -1.35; 1.87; 1.91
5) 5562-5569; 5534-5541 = -1.31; 1.87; 1.96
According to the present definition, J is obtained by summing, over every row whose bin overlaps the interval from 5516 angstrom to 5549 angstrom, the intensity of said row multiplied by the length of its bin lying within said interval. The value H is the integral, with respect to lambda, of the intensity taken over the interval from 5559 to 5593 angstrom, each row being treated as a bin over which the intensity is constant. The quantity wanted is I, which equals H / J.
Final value 0.98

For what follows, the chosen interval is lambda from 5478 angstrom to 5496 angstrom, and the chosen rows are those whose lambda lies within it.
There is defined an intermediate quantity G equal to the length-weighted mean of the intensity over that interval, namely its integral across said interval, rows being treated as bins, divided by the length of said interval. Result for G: 1.86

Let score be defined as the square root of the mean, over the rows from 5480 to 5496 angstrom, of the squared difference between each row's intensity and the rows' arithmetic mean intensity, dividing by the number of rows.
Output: 0.0185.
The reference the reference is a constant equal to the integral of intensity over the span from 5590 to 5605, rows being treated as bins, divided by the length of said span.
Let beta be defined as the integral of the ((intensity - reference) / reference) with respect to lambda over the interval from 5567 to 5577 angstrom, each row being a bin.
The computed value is 0.16 angstrom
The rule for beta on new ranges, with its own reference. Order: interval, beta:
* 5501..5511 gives 0.18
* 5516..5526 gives 0.46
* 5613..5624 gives 0.35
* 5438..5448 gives 0.37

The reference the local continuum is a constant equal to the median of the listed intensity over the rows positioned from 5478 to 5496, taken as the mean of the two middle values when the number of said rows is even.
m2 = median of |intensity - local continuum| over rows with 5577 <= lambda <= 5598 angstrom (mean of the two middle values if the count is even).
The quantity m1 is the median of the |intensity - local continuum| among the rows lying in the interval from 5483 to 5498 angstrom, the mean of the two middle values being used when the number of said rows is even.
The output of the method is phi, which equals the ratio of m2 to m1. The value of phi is 3.9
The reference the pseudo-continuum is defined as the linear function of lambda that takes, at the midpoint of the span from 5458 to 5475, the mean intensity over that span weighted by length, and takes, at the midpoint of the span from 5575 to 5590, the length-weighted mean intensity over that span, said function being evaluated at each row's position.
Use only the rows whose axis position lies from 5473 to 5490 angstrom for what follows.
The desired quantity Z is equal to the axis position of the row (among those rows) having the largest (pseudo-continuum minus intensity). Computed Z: 5476.60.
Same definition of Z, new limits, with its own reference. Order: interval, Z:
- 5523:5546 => 5527.27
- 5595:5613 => 5596.43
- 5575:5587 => 5586.13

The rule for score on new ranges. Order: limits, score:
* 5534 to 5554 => 0.0232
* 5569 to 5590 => 0.0432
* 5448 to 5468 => 0.0134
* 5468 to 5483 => 0.0224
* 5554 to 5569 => 0.0270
